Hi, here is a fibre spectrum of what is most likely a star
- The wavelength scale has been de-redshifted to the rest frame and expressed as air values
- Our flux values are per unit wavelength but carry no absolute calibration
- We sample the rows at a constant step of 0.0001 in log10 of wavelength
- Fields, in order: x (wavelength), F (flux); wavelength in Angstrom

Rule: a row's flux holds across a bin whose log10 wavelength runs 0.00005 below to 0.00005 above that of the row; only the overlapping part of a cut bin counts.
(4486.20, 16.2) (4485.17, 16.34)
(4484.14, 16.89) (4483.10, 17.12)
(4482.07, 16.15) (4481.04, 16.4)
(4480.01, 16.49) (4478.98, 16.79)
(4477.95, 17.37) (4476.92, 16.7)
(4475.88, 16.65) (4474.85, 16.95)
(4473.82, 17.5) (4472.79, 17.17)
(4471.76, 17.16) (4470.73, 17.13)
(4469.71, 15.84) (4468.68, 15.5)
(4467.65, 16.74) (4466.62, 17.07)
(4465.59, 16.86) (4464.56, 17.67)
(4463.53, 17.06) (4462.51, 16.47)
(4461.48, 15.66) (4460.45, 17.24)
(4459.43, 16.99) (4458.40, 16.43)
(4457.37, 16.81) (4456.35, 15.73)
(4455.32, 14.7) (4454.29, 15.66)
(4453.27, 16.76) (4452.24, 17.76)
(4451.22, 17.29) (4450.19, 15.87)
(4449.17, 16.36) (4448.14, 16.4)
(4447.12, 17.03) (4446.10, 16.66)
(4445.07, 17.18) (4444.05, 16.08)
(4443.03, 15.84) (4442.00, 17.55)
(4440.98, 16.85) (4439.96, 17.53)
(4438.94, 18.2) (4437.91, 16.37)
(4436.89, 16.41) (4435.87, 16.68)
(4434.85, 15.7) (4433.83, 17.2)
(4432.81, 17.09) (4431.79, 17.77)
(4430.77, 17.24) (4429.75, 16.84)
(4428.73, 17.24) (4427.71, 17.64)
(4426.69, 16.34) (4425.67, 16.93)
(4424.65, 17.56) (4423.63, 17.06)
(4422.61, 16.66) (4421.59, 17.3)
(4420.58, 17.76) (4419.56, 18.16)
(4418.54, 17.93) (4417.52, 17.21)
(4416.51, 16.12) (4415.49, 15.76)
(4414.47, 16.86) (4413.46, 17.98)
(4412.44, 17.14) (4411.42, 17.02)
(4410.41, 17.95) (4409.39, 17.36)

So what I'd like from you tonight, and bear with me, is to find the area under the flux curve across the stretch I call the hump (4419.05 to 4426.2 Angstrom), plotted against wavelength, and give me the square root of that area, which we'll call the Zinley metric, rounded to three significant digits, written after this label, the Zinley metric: 11.1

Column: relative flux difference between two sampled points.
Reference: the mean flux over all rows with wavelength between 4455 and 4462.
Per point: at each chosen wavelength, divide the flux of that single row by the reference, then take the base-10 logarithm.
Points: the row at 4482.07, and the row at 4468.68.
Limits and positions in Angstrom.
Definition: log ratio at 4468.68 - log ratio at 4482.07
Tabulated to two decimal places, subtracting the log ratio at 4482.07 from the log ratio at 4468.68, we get -0.02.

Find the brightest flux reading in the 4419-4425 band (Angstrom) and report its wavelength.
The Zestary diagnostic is 4419.56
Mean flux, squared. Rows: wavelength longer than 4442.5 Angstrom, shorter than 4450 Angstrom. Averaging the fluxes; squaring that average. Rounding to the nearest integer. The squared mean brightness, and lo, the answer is 272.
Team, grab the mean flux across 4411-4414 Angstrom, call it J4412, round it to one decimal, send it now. 17.4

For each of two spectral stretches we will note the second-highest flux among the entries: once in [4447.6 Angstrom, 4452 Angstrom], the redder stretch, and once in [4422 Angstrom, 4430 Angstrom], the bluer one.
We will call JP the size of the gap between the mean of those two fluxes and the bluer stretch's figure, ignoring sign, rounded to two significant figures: 0.58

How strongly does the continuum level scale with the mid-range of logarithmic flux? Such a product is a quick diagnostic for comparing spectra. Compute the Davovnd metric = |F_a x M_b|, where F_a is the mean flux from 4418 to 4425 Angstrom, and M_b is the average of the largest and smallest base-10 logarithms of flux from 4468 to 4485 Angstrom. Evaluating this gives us 21.3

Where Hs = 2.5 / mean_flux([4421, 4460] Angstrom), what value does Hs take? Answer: 0.149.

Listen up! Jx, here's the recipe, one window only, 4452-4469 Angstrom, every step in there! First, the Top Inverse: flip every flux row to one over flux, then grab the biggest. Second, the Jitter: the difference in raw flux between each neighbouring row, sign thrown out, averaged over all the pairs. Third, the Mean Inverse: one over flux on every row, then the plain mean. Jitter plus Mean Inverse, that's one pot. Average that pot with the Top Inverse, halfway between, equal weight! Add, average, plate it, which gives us 0.46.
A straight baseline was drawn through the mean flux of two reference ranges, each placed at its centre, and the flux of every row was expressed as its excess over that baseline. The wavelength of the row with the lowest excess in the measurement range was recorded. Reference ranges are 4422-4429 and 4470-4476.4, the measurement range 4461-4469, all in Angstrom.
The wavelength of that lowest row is 4468.68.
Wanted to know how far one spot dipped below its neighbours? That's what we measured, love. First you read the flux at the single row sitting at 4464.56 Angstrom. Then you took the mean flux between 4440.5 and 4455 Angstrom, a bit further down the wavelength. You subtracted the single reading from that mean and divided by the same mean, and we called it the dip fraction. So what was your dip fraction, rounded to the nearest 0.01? -0.06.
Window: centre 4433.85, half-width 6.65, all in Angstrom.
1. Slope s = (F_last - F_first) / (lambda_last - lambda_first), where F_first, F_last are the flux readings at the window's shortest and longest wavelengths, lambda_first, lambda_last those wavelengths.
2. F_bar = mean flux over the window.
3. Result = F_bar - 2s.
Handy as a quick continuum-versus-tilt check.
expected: 17.1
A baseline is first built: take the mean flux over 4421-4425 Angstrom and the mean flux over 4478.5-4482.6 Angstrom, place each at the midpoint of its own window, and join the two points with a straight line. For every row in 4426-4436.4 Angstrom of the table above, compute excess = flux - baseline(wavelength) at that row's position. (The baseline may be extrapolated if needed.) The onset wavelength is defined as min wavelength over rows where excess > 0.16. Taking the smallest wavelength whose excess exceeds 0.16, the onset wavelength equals 4427.71 Angstrom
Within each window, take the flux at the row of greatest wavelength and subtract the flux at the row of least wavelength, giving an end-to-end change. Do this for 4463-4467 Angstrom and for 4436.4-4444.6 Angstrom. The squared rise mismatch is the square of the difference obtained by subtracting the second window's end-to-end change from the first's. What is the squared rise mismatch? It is 0.12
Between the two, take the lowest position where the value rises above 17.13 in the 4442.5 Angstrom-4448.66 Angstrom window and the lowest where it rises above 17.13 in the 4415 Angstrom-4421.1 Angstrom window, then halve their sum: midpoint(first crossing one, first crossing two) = 4431.3 Angstrom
